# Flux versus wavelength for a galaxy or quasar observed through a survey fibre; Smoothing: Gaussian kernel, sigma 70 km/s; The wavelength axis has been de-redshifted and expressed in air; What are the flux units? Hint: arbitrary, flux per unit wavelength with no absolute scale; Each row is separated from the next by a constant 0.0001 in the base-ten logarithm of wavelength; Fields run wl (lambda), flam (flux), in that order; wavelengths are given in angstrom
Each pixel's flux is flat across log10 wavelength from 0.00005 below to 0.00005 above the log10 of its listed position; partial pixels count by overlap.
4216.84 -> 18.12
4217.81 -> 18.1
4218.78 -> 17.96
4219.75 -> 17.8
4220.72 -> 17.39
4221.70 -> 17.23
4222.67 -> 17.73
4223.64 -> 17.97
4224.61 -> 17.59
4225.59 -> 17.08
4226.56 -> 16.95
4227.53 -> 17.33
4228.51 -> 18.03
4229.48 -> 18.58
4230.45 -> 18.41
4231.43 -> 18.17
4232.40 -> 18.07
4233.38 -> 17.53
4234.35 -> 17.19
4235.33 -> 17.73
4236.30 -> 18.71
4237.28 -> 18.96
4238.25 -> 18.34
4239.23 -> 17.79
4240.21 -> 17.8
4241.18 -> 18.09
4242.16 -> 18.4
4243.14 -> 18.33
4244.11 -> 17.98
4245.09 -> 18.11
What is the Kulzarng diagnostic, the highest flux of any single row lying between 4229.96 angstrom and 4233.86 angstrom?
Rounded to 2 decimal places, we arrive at 18.41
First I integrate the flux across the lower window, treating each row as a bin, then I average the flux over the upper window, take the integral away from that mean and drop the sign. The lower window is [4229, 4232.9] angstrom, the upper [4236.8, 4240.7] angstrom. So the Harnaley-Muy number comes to 53.1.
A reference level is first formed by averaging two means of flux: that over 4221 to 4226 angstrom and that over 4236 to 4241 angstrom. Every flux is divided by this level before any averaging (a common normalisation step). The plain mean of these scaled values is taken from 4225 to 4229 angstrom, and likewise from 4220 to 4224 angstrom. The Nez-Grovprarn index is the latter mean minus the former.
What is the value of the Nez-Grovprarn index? 0.013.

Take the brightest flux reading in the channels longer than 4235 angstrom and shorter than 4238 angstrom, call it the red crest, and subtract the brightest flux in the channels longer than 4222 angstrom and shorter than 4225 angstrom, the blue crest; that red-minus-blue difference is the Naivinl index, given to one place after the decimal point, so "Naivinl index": 1.0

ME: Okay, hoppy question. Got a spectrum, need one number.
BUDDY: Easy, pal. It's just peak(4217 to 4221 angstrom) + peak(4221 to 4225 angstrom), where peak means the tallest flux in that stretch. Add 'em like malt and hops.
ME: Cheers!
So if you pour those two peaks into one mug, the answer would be 36.1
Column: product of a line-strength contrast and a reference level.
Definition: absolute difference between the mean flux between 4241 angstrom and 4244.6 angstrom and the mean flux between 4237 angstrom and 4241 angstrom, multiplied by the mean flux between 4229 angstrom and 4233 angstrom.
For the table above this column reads 0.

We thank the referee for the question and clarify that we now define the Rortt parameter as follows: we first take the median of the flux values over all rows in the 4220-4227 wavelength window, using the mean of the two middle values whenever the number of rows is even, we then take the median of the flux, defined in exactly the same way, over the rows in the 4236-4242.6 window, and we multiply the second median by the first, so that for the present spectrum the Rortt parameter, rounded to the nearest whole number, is 319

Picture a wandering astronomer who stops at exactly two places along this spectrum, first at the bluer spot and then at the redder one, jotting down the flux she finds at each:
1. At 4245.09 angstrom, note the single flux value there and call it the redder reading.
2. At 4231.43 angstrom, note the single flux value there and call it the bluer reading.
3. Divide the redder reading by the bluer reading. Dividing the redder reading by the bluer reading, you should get 1.00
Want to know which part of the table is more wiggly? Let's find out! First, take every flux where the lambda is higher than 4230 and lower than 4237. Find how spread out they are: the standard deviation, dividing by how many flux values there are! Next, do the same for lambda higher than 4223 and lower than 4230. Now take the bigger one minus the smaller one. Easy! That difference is 0.05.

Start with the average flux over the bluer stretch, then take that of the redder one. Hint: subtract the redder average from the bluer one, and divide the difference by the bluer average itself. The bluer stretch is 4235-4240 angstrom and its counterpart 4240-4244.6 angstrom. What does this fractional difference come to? 0.01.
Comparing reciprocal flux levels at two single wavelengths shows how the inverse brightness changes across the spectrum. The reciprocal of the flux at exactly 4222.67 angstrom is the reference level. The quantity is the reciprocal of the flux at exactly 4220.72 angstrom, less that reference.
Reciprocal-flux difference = 0.0011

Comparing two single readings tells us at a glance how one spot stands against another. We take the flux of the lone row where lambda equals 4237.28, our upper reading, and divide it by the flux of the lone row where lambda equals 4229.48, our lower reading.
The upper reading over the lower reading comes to 1.02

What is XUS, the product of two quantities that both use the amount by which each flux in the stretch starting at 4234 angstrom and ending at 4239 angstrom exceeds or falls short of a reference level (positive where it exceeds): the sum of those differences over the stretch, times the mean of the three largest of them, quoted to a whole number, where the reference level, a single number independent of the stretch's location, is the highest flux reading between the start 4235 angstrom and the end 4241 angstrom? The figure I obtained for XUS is 1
